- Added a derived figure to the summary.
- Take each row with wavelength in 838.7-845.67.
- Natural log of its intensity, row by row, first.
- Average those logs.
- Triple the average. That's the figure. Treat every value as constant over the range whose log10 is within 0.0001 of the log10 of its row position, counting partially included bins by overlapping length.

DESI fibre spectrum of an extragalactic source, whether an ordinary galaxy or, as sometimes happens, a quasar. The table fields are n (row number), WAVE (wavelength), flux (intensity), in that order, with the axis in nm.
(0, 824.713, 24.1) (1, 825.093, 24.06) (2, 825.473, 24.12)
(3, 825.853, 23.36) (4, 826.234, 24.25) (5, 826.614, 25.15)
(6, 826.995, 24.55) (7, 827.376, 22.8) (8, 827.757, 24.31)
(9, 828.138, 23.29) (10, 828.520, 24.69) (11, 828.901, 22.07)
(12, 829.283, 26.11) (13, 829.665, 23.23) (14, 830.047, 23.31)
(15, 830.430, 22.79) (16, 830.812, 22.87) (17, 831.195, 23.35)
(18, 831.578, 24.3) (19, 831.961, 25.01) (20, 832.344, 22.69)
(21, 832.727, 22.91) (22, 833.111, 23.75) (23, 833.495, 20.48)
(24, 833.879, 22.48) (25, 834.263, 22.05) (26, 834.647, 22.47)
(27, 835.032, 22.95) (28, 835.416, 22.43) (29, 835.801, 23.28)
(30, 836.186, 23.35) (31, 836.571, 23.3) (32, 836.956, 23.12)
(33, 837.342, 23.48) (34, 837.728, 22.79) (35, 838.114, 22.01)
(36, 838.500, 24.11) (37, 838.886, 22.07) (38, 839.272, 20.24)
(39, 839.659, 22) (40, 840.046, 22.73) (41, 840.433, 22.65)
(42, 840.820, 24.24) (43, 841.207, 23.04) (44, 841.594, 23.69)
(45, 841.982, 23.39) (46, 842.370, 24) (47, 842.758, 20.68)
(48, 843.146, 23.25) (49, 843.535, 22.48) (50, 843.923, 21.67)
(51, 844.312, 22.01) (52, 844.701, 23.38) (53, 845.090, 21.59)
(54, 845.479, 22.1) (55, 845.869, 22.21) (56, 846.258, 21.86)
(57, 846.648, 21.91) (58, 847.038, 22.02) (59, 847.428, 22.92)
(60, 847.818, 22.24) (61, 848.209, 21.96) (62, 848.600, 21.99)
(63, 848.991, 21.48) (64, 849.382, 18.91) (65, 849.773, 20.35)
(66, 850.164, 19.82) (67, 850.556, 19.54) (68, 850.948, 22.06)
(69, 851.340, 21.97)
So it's 9.34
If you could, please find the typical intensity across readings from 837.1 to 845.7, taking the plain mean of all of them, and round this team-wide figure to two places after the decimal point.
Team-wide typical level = 22.62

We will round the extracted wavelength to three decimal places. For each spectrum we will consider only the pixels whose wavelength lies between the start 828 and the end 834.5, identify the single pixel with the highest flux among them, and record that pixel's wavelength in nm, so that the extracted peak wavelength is 829.283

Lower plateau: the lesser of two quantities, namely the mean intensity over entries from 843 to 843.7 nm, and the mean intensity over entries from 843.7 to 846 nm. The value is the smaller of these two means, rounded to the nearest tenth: 22.2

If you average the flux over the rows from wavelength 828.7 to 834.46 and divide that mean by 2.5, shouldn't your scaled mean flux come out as 9.26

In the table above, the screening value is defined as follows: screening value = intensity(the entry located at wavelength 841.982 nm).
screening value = 23.39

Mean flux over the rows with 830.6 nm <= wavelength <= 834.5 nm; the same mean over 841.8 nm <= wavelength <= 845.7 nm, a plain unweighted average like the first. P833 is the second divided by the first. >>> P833 0.977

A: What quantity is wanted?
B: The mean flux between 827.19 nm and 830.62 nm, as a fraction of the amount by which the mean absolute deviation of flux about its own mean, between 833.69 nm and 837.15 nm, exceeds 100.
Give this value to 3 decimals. -0.237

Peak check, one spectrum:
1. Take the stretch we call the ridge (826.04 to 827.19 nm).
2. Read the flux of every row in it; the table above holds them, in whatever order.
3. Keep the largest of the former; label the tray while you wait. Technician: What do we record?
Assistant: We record 25.15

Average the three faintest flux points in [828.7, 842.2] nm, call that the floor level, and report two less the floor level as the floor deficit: -18.9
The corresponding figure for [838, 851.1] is -17.4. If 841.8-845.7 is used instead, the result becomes -19.3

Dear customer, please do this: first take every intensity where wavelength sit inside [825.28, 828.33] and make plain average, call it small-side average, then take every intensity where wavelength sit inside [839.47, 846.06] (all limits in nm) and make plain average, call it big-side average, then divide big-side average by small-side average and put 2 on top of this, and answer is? 2.94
